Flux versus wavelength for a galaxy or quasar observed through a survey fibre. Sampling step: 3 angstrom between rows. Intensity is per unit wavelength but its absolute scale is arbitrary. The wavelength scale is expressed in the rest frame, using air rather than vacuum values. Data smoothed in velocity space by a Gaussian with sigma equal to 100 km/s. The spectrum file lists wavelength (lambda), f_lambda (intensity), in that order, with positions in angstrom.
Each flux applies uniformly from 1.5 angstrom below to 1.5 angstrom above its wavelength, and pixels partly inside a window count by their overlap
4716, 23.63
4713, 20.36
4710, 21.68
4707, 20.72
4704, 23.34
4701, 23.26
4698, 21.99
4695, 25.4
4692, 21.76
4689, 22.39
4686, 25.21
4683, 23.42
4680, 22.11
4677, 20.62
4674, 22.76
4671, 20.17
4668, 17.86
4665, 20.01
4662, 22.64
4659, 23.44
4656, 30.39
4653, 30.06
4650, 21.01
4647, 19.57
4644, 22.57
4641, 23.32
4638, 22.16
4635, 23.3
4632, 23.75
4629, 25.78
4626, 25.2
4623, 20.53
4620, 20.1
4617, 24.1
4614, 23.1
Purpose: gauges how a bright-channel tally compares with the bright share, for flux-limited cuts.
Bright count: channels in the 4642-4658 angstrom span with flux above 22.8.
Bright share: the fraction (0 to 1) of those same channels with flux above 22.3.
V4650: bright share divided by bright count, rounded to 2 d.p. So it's 0.30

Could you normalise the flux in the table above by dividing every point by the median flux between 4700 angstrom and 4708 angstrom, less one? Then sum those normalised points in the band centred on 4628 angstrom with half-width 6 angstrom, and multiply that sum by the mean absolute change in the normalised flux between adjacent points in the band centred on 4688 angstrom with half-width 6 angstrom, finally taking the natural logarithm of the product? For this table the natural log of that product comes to -4.9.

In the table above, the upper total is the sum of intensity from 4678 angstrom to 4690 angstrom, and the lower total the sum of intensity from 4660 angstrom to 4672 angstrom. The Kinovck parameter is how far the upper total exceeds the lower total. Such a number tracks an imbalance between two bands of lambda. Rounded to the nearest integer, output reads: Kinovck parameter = 12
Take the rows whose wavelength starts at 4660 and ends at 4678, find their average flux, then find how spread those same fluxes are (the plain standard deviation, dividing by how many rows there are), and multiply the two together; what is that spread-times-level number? 35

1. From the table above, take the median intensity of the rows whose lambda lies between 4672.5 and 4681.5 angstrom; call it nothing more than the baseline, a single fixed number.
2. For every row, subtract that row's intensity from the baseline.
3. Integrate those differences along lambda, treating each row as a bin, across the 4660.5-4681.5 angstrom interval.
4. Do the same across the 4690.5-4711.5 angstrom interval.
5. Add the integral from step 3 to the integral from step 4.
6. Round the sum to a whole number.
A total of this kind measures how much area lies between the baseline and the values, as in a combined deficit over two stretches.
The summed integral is 16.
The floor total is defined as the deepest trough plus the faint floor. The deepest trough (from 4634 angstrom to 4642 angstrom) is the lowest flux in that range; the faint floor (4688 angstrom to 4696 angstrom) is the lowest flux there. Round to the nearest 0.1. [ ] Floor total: 43.9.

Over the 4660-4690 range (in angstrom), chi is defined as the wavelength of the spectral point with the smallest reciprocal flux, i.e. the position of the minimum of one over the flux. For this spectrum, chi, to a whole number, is 4686 angstrom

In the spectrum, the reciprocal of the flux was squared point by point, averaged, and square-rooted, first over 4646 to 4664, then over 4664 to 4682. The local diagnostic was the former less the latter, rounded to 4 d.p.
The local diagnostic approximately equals -0.0065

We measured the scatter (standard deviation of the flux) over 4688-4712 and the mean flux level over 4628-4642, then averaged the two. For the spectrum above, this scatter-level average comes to 12.5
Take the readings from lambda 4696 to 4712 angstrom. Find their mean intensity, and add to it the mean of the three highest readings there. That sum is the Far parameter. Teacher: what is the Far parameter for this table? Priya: 45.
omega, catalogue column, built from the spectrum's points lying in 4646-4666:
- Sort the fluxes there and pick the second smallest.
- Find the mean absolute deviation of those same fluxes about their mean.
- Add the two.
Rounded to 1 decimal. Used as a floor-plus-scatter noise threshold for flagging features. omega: 23.6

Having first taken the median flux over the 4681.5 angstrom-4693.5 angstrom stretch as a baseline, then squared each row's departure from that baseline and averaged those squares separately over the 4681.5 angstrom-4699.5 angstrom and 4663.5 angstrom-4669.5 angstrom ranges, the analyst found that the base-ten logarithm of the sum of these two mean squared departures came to 1.29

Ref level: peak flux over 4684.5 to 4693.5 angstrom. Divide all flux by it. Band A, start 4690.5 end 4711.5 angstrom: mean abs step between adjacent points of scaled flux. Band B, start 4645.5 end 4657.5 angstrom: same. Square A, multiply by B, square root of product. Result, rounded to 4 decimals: 0.0300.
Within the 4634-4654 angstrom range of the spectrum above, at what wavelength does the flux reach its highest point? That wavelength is 4653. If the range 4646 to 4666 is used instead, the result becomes 4656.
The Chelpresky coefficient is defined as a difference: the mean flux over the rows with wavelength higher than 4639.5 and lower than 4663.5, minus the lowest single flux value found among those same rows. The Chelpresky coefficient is 4.6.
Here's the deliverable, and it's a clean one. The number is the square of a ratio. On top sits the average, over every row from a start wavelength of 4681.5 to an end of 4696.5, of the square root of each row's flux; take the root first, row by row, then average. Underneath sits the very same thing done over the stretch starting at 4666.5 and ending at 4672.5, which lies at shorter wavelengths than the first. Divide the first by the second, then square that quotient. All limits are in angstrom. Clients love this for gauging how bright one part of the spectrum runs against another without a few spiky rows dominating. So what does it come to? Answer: 1.24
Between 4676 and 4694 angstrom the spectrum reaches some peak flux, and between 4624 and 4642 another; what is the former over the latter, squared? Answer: 0.96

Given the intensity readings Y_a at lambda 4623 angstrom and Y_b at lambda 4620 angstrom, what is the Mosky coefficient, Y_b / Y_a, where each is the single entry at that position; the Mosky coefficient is 0.98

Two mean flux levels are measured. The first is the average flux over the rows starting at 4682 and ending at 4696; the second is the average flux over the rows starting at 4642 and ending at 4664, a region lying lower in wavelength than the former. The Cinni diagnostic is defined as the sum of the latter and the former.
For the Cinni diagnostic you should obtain 48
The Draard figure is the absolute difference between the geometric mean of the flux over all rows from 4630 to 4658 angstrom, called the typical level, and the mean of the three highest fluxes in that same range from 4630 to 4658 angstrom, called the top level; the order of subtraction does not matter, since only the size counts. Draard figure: 4.29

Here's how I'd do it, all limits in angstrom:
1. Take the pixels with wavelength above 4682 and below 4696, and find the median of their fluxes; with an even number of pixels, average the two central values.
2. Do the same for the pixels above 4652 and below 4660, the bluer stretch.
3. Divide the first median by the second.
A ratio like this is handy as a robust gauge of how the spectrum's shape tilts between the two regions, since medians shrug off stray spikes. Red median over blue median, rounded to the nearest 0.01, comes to 0.78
